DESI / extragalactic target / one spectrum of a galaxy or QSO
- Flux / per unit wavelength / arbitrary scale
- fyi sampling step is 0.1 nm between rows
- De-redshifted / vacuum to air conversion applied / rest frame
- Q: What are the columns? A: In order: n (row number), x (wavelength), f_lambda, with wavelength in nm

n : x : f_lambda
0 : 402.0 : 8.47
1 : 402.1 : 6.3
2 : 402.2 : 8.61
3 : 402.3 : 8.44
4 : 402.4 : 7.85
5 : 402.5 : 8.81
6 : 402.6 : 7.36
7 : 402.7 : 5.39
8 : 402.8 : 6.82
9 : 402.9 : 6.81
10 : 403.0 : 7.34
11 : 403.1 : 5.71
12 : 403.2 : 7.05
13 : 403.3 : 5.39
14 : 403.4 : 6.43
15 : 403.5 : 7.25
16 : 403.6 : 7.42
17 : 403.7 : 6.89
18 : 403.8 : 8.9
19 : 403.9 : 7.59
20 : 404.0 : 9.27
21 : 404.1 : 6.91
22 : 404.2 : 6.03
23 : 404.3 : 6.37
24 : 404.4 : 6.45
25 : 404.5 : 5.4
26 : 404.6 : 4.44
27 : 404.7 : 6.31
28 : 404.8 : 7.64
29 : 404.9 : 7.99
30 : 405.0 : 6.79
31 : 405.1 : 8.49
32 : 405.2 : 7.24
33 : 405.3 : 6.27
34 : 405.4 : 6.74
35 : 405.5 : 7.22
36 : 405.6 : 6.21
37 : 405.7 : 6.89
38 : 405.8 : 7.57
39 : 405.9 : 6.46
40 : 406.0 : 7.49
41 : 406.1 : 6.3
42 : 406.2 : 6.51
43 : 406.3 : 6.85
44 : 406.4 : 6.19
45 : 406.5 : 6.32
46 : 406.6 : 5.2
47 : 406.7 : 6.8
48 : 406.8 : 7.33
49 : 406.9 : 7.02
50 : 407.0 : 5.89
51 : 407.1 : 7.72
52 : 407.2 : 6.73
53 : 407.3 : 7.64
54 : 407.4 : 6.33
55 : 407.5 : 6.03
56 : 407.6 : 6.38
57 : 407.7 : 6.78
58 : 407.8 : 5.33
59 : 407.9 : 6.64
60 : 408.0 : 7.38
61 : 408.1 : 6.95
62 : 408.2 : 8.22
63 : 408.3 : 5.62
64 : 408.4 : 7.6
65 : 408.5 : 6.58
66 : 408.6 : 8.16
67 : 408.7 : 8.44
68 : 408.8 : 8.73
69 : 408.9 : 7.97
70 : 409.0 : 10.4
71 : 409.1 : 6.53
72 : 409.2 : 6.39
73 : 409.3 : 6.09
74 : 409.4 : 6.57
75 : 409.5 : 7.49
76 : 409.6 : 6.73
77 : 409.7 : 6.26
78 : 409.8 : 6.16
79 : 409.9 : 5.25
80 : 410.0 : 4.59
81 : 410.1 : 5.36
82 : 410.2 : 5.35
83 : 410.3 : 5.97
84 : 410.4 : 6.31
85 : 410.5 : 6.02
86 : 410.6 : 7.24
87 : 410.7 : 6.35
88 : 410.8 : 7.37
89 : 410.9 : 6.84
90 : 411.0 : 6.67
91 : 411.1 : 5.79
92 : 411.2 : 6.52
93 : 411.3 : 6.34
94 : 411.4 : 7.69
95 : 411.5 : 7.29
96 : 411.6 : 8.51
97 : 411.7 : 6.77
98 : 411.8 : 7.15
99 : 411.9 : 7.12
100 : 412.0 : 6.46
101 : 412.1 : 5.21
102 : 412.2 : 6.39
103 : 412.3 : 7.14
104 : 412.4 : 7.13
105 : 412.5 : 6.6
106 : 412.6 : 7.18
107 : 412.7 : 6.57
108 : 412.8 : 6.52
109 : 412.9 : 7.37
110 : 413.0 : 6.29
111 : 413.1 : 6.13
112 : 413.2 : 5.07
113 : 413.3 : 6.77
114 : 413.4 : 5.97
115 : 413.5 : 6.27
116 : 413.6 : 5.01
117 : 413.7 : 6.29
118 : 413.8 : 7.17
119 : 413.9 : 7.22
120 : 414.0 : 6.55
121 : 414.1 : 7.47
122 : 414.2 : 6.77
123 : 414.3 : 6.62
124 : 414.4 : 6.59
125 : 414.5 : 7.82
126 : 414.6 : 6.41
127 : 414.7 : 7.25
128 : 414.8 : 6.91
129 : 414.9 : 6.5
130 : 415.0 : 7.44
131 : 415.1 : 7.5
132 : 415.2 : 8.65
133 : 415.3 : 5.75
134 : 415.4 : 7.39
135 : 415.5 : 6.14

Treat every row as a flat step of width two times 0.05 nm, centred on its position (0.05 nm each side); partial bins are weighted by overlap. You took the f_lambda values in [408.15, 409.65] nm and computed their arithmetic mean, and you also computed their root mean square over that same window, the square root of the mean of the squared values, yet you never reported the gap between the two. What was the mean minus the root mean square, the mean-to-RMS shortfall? -0.10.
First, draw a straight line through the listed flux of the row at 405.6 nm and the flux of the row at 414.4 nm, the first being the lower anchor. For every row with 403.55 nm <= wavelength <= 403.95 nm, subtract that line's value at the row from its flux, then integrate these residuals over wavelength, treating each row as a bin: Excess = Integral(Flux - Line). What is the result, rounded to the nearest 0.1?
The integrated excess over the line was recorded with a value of 0.6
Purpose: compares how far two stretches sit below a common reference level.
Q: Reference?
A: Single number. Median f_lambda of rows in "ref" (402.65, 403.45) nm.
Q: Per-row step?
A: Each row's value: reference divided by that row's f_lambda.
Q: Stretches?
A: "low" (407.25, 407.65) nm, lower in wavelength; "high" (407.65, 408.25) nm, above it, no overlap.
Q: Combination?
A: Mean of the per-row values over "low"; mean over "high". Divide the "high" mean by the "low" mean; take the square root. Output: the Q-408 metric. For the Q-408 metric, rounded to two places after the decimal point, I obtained 0.98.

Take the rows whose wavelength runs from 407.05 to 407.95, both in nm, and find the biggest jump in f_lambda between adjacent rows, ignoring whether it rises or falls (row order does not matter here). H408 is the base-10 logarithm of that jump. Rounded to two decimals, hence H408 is 0.16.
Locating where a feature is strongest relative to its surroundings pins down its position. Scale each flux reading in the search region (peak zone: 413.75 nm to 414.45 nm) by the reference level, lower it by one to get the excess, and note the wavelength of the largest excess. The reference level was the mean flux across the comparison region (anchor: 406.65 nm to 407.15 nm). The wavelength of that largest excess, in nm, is 414.1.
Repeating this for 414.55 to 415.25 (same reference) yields 415.2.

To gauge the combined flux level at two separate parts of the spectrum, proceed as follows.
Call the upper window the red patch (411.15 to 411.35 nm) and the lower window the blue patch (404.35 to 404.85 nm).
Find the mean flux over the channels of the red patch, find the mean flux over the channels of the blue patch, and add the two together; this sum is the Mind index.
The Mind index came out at 12.5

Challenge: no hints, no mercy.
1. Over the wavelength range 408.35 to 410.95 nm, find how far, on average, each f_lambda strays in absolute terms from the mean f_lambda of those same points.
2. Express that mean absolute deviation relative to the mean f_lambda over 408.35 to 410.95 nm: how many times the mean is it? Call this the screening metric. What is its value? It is 0.139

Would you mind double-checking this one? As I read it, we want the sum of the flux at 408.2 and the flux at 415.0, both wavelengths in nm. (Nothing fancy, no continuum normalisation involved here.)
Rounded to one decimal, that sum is 15.7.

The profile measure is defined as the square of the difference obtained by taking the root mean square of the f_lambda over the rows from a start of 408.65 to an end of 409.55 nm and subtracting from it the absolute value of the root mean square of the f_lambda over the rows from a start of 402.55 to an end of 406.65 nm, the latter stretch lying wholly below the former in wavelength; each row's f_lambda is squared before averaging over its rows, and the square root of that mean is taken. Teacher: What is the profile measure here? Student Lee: 0.80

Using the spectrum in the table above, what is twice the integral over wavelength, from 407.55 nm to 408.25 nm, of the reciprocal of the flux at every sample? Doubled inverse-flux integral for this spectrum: 0.209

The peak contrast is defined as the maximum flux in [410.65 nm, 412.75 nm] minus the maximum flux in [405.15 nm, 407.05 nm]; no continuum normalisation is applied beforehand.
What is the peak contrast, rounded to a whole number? 1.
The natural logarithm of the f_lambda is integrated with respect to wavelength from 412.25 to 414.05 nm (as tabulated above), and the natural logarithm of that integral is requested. 1.21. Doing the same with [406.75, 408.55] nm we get 1.23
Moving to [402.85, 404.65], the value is 1.23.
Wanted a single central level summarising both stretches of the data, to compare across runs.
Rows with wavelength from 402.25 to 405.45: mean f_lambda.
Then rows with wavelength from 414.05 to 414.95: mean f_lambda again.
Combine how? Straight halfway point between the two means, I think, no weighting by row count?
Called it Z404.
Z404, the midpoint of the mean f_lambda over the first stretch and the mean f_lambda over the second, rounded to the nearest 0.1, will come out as 7.0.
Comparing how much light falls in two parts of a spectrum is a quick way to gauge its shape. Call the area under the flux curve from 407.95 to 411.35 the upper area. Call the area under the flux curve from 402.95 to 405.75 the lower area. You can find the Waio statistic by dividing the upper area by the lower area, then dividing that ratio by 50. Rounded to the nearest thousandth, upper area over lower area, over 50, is 0.024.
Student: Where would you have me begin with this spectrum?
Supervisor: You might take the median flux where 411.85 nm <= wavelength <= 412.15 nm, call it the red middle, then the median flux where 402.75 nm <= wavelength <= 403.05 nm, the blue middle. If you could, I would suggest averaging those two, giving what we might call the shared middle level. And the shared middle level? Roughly 6.64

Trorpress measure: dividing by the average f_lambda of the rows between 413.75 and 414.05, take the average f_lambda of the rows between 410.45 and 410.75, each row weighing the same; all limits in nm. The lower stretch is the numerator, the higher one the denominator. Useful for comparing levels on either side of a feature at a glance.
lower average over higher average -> 0.94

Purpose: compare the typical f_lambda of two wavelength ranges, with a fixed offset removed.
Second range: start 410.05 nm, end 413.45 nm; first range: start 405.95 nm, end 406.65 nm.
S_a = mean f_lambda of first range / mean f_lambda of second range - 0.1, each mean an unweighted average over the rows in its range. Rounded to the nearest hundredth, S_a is 0.88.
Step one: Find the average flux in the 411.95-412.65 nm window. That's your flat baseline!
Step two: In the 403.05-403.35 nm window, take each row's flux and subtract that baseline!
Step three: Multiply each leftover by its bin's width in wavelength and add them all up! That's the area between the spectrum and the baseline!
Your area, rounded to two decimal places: -0.16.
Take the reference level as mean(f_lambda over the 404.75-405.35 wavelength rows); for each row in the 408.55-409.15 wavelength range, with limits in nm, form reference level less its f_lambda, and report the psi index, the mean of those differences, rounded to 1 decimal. -1.0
